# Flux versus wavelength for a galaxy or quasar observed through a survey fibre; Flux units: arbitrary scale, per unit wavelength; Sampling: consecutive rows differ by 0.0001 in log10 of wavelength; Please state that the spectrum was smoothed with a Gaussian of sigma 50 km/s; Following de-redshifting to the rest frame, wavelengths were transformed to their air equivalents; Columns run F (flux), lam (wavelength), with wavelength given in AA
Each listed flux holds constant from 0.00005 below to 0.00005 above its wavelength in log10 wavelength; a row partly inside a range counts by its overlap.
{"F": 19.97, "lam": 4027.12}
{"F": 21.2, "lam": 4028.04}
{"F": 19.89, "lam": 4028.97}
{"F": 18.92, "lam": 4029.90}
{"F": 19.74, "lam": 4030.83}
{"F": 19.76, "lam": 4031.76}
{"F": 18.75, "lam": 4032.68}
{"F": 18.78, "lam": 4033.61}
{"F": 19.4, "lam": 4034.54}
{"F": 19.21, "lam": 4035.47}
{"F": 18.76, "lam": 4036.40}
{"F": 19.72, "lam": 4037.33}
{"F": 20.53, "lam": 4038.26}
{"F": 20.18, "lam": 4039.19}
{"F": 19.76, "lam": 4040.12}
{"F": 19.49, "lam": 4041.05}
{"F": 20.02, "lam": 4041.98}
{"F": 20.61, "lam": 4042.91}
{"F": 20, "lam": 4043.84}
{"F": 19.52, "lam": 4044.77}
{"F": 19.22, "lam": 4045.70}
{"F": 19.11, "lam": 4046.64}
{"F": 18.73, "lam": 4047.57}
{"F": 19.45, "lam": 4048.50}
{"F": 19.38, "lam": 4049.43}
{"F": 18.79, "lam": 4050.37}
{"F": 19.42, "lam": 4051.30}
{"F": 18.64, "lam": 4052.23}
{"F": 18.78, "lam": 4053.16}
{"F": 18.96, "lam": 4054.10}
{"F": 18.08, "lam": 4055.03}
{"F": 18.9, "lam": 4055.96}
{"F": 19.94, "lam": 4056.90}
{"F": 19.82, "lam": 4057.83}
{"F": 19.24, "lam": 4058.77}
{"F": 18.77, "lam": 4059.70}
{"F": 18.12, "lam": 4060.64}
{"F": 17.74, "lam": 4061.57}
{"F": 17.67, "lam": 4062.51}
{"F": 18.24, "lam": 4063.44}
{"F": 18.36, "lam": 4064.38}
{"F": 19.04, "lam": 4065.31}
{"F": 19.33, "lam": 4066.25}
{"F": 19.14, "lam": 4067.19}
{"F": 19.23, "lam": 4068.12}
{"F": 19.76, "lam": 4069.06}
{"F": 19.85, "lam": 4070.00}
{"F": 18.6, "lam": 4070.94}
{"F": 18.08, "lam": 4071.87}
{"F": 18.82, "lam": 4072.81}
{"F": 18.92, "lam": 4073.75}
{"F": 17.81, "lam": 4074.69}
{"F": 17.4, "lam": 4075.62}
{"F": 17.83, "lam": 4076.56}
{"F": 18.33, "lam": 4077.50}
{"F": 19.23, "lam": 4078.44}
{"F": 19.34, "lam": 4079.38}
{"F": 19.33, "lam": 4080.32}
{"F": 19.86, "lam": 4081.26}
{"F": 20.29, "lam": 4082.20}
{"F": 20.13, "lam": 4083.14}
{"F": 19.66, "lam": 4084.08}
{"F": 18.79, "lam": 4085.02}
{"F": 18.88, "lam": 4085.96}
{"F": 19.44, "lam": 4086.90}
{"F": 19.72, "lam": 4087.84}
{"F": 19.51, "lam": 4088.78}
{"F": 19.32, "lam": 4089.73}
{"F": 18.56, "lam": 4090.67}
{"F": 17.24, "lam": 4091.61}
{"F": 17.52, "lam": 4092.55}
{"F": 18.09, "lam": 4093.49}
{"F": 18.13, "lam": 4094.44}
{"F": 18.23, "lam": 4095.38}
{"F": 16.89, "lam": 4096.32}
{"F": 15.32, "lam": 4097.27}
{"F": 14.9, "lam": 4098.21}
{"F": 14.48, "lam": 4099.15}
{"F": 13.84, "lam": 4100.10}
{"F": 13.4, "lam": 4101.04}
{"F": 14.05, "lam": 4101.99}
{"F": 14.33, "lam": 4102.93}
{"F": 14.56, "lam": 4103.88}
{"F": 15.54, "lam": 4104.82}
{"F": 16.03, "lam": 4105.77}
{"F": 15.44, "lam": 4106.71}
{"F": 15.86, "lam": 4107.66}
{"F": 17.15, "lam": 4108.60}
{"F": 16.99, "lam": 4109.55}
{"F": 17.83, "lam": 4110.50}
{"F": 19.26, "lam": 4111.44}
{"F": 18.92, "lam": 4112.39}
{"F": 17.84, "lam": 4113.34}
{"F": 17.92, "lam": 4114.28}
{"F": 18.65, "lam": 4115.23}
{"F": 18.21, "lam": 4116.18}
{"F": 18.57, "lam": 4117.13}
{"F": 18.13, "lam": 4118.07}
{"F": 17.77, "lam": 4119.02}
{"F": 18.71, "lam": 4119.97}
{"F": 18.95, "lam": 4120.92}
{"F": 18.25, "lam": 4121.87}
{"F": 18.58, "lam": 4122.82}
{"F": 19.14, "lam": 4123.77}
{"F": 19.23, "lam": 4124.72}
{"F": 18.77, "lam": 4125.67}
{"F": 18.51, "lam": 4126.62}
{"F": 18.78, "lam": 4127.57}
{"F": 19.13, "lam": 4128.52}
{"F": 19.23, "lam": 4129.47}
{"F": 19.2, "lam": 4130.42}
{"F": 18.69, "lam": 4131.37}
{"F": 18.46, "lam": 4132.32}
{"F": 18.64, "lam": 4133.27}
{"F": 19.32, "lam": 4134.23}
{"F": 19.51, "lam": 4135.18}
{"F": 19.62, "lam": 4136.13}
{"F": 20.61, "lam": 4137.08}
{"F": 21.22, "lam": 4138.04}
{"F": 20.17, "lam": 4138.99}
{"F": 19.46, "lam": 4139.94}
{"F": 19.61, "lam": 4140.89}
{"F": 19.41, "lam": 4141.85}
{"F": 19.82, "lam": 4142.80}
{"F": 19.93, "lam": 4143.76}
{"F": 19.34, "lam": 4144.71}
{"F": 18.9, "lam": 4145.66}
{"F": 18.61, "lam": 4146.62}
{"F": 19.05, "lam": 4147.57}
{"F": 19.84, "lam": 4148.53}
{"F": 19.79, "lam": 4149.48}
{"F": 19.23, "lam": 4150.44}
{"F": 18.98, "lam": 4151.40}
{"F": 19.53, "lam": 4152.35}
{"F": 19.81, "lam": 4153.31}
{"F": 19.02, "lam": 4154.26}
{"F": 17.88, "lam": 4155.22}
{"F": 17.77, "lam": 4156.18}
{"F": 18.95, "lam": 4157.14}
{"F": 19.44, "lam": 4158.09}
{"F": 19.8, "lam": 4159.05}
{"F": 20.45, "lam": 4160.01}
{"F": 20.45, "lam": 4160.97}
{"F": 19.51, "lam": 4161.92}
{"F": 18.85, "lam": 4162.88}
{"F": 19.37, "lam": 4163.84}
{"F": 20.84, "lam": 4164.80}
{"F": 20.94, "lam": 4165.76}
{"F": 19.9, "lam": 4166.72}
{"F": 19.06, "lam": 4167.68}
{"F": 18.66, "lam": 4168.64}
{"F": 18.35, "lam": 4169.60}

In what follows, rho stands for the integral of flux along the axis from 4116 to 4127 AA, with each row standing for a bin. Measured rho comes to 204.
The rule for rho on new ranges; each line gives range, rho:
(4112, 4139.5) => 520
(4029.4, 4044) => 286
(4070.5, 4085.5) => 284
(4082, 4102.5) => 359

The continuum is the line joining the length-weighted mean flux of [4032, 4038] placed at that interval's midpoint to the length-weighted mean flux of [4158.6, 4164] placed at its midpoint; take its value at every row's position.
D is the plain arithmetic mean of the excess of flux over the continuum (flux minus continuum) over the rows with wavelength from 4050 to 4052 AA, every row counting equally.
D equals -0.2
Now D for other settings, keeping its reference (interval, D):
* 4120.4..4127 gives -0.8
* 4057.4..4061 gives -0.3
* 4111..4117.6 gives -1.1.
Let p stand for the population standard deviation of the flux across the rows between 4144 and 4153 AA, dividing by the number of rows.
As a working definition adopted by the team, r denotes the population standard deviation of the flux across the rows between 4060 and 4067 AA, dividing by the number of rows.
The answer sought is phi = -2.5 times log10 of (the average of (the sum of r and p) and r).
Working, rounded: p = 0.4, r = 0.6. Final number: 0.3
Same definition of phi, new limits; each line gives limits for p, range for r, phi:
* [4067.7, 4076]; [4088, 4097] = -0.2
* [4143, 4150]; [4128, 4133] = 0.6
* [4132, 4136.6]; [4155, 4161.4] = -0.3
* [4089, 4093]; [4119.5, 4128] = 0.4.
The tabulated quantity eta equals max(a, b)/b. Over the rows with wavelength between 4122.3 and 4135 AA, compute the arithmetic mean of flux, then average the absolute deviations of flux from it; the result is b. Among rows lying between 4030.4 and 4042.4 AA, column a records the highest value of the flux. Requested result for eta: 72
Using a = 20.53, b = 0.3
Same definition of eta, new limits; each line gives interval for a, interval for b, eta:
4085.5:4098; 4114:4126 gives 54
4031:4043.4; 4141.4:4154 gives 58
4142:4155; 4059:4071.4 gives 34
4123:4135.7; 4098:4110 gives 20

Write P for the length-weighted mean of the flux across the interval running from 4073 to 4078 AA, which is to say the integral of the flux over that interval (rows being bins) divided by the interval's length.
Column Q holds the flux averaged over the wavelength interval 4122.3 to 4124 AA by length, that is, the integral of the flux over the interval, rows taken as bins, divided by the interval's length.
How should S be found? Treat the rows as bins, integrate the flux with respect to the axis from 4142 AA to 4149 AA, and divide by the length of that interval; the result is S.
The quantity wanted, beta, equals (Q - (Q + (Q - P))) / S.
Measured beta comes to -0.035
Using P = 18.1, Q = 18.8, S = 19.4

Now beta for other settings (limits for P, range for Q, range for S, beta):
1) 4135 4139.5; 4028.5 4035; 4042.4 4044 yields 0.048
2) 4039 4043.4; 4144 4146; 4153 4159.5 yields 0.037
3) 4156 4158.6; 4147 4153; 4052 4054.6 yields -0.029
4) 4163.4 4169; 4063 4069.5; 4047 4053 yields 0.042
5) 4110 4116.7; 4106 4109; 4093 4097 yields 0.125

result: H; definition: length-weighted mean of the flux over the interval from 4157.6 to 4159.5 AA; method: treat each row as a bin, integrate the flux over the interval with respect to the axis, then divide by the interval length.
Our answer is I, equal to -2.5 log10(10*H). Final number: -5.73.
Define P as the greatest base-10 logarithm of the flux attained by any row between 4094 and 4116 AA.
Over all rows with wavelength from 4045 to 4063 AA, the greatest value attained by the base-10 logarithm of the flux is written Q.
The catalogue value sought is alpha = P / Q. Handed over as 0.99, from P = 1.28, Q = 1.300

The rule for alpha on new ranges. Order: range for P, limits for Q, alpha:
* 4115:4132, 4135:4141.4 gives 0.97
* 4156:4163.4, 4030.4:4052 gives 1.00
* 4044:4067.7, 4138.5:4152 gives 1.00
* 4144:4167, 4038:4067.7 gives 1.01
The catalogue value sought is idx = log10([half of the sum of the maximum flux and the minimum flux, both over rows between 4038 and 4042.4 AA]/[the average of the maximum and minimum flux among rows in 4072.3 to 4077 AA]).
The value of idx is 0.04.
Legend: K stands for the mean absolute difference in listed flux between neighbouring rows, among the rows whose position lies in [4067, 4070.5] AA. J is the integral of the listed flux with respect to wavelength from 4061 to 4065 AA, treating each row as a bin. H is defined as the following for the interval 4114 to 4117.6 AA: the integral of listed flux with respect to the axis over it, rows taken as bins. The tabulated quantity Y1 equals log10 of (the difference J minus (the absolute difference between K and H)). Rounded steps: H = 66.0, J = 72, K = 0.24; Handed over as 0.81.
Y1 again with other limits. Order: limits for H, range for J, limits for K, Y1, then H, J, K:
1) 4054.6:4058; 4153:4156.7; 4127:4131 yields 0.57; 65.1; 69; 0.16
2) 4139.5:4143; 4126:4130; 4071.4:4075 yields 0.90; 68.5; 76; 0.65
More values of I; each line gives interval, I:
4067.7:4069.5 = -5.72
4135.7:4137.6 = -5.76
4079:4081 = -5.72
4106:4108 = -5.49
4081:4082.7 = -5.76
